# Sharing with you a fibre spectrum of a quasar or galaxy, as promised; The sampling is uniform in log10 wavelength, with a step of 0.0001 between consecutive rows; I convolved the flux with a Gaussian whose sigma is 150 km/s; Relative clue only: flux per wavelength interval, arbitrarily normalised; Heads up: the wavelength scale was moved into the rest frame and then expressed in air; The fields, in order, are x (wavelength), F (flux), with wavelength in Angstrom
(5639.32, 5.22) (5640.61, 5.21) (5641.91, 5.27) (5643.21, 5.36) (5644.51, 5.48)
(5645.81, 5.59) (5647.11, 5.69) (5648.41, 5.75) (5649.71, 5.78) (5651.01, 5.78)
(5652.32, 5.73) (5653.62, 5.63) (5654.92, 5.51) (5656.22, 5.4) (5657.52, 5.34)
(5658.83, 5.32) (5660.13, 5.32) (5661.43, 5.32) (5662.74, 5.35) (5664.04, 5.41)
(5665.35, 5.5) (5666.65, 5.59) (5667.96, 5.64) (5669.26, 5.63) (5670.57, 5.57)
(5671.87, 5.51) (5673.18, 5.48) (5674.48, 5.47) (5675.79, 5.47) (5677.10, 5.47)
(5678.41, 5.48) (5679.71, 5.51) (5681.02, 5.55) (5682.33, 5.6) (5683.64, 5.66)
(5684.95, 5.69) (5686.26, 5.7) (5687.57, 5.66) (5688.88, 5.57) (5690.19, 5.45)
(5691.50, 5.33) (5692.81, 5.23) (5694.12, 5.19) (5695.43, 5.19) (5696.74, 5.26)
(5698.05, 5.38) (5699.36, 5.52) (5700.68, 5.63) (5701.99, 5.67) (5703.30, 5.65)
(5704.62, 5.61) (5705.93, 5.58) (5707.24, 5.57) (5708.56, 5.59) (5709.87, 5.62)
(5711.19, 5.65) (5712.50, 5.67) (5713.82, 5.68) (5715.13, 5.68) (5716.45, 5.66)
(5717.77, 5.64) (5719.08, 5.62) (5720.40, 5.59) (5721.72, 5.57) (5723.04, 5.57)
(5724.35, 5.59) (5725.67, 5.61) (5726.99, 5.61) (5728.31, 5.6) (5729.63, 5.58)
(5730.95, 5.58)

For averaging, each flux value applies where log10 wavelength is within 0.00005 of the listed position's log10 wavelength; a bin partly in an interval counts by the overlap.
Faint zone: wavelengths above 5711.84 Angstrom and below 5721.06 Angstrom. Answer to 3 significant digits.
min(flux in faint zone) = 5.59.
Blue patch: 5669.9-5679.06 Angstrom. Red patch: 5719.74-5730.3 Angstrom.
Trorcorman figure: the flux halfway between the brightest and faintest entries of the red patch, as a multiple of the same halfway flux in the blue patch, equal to 1.01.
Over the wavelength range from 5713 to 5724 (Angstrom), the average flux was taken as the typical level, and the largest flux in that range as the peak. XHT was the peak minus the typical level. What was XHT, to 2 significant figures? 0.054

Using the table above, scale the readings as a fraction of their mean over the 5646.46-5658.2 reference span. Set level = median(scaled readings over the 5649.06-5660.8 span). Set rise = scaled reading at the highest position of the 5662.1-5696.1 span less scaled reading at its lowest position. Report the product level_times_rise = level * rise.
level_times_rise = -0.028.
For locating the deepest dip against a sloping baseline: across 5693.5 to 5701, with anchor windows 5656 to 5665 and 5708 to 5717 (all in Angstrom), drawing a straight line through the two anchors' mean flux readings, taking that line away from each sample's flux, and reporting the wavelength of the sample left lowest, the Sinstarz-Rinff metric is 5695.43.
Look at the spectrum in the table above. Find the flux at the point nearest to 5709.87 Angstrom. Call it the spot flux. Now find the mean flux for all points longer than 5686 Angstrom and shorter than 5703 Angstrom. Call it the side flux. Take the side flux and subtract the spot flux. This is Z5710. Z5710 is -0.175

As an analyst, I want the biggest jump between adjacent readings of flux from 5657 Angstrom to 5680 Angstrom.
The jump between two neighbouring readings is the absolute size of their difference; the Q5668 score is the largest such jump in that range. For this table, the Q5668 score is 0.090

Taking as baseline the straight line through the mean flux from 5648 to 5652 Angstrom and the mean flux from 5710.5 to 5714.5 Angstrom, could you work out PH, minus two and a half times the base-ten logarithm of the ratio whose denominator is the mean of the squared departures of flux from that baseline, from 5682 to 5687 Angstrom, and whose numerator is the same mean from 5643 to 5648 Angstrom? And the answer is -3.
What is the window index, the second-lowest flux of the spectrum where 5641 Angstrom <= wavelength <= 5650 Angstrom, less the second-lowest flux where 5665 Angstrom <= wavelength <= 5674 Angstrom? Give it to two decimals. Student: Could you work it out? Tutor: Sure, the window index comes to -0.14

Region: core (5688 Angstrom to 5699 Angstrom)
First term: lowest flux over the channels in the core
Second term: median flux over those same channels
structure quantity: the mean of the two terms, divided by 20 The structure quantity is 0.262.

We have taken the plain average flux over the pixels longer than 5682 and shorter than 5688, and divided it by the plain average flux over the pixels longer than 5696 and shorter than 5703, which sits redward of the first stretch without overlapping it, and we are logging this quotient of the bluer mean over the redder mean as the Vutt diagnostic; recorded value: 1.03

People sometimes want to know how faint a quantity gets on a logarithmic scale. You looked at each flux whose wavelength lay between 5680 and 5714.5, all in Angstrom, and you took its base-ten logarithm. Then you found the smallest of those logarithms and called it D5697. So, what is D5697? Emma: 0.715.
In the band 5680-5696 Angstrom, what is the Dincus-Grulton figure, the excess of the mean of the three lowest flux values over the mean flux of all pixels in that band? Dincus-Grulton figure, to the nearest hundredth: -0.28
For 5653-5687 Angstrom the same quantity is -0.18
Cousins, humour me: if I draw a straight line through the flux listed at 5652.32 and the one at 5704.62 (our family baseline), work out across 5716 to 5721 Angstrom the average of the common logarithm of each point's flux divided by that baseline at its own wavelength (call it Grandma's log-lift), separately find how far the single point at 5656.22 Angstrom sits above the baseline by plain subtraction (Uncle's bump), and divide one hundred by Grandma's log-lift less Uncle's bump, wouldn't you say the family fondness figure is 308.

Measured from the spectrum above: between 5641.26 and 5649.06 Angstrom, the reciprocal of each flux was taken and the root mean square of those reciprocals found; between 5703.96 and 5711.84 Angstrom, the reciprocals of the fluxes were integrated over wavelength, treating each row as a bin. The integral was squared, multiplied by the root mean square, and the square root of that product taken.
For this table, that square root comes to 0.599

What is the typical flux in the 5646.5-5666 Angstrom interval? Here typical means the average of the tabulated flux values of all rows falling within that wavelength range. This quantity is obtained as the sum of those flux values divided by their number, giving 5.52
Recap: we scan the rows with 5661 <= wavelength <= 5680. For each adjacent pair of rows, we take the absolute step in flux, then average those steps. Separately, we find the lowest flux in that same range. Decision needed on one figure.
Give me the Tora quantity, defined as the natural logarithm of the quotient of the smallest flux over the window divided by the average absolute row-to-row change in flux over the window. 4.9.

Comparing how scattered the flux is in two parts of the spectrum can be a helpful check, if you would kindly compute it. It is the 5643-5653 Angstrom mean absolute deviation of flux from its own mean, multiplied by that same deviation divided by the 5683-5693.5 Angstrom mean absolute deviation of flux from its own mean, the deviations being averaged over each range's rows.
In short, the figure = 0.106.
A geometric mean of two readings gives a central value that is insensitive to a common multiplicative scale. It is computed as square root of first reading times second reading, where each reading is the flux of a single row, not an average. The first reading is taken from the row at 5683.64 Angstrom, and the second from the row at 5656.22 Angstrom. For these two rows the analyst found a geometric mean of 5.53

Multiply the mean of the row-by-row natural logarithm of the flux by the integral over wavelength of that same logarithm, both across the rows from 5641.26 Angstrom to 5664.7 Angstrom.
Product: 68.1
